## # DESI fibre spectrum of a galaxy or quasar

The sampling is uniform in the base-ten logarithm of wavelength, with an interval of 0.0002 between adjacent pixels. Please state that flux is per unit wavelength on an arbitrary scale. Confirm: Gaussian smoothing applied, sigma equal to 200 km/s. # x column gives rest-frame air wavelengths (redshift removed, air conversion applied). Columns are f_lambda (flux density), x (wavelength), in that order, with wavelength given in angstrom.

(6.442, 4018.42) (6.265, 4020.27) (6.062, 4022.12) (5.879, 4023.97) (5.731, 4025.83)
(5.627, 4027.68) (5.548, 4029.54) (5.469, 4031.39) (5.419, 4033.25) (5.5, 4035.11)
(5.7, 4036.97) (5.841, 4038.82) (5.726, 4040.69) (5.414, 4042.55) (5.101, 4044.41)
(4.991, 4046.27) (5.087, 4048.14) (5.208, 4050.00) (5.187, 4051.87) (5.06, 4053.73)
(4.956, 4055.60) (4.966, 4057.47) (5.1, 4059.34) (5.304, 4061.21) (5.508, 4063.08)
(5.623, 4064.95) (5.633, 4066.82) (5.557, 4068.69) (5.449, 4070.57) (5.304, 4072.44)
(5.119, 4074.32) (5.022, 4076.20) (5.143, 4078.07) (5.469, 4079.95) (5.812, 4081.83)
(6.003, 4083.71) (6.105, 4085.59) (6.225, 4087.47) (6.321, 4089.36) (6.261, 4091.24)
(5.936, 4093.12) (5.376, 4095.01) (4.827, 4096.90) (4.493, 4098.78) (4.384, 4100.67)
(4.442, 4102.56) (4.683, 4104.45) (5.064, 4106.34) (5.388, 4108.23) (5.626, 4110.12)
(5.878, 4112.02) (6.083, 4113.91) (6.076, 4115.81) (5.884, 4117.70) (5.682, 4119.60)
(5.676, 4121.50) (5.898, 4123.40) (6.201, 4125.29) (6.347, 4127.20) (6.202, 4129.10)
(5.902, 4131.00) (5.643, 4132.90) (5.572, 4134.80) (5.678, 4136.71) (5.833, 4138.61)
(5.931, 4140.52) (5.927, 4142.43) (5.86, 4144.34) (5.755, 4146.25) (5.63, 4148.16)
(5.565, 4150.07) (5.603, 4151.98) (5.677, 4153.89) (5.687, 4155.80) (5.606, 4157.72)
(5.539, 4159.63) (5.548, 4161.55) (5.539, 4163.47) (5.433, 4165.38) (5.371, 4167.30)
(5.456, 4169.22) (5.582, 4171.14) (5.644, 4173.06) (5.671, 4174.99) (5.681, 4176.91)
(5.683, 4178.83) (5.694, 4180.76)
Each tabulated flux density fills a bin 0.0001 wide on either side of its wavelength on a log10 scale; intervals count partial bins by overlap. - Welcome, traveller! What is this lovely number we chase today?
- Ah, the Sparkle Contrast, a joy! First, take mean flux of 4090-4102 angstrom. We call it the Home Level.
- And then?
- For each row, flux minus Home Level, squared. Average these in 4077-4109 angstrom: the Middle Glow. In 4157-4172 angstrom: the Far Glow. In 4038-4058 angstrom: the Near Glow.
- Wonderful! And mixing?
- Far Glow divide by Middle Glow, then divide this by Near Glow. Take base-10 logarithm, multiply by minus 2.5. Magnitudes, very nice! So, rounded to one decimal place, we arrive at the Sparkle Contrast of -0.9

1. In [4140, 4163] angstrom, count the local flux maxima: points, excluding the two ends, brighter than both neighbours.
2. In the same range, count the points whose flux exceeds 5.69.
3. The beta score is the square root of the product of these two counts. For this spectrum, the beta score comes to 2.0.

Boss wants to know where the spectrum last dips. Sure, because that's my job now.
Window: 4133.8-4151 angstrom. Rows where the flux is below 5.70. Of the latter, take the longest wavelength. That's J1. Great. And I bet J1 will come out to 4150.07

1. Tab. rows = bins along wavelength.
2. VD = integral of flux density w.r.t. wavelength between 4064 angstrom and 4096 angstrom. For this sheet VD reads 181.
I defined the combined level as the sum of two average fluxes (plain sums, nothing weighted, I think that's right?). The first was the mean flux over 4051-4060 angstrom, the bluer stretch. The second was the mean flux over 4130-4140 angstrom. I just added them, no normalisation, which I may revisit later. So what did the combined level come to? 10.8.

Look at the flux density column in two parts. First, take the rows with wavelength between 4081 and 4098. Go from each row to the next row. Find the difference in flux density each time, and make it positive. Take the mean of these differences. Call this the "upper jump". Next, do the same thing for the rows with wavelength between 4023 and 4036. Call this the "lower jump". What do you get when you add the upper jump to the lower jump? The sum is 0.34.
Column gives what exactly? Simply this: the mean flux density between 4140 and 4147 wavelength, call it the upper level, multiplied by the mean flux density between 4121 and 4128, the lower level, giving 35.4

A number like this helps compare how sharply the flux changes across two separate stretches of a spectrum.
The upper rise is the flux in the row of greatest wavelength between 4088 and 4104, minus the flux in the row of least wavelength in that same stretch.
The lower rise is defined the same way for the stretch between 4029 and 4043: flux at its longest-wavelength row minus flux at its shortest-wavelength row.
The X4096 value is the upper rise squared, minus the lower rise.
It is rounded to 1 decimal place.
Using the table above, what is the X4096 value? 3.7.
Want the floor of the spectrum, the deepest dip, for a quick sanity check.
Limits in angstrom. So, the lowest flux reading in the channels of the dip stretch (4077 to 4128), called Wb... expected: 4.384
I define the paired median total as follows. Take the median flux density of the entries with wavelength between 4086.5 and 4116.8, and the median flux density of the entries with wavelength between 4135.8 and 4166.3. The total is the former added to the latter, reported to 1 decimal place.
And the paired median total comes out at 11.2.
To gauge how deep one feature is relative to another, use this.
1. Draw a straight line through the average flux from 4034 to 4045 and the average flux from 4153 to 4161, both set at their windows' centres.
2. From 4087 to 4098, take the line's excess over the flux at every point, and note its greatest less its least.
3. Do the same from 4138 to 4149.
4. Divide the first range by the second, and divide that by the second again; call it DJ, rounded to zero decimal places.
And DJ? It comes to 16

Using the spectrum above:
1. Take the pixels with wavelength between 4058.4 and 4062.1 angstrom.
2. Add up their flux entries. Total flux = 10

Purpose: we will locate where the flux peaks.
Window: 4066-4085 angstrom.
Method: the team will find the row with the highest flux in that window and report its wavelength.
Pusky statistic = 4083.71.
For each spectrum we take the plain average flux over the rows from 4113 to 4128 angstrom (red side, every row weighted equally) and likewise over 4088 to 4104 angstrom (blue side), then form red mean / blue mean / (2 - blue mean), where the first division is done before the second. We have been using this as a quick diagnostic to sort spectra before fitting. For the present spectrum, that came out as -0.35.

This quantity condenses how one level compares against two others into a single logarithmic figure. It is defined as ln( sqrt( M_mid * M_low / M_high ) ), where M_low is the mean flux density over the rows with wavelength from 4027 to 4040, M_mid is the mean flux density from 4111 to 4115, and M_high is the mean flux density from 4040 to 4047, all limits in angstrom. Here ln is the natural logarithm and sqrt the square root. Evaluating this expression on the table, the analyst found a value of 0.92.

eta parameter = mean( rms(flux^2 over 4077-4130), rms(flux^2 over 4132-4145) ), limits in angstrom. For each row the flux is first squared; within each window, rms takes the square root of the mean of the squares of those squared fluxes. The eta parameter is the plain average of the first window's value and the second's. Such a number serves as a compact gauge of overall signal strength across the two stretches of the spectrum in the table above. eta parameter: 33.0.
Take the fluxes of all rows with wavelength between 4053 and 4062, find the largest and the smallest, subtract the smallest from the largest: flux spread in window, 0.35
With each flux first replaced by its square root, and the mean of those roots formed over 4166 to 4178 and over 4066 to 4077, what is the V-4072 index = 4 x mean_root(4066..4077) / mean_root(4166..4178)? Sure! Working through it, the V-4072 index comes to 3.92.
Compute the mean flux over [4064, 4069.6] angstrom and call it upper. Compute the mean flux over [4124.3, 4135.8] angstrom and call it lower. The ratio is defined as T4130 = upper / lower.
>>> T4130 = 0.94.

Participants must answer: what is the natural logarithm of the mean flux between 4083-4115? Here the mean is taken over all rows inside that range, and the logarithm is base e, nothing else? 1.70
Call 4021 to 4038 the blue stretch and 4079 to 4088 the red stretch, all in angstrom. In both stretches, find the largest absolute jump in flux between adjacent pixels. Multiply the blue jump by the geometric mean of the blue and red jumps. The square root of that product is 0.229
